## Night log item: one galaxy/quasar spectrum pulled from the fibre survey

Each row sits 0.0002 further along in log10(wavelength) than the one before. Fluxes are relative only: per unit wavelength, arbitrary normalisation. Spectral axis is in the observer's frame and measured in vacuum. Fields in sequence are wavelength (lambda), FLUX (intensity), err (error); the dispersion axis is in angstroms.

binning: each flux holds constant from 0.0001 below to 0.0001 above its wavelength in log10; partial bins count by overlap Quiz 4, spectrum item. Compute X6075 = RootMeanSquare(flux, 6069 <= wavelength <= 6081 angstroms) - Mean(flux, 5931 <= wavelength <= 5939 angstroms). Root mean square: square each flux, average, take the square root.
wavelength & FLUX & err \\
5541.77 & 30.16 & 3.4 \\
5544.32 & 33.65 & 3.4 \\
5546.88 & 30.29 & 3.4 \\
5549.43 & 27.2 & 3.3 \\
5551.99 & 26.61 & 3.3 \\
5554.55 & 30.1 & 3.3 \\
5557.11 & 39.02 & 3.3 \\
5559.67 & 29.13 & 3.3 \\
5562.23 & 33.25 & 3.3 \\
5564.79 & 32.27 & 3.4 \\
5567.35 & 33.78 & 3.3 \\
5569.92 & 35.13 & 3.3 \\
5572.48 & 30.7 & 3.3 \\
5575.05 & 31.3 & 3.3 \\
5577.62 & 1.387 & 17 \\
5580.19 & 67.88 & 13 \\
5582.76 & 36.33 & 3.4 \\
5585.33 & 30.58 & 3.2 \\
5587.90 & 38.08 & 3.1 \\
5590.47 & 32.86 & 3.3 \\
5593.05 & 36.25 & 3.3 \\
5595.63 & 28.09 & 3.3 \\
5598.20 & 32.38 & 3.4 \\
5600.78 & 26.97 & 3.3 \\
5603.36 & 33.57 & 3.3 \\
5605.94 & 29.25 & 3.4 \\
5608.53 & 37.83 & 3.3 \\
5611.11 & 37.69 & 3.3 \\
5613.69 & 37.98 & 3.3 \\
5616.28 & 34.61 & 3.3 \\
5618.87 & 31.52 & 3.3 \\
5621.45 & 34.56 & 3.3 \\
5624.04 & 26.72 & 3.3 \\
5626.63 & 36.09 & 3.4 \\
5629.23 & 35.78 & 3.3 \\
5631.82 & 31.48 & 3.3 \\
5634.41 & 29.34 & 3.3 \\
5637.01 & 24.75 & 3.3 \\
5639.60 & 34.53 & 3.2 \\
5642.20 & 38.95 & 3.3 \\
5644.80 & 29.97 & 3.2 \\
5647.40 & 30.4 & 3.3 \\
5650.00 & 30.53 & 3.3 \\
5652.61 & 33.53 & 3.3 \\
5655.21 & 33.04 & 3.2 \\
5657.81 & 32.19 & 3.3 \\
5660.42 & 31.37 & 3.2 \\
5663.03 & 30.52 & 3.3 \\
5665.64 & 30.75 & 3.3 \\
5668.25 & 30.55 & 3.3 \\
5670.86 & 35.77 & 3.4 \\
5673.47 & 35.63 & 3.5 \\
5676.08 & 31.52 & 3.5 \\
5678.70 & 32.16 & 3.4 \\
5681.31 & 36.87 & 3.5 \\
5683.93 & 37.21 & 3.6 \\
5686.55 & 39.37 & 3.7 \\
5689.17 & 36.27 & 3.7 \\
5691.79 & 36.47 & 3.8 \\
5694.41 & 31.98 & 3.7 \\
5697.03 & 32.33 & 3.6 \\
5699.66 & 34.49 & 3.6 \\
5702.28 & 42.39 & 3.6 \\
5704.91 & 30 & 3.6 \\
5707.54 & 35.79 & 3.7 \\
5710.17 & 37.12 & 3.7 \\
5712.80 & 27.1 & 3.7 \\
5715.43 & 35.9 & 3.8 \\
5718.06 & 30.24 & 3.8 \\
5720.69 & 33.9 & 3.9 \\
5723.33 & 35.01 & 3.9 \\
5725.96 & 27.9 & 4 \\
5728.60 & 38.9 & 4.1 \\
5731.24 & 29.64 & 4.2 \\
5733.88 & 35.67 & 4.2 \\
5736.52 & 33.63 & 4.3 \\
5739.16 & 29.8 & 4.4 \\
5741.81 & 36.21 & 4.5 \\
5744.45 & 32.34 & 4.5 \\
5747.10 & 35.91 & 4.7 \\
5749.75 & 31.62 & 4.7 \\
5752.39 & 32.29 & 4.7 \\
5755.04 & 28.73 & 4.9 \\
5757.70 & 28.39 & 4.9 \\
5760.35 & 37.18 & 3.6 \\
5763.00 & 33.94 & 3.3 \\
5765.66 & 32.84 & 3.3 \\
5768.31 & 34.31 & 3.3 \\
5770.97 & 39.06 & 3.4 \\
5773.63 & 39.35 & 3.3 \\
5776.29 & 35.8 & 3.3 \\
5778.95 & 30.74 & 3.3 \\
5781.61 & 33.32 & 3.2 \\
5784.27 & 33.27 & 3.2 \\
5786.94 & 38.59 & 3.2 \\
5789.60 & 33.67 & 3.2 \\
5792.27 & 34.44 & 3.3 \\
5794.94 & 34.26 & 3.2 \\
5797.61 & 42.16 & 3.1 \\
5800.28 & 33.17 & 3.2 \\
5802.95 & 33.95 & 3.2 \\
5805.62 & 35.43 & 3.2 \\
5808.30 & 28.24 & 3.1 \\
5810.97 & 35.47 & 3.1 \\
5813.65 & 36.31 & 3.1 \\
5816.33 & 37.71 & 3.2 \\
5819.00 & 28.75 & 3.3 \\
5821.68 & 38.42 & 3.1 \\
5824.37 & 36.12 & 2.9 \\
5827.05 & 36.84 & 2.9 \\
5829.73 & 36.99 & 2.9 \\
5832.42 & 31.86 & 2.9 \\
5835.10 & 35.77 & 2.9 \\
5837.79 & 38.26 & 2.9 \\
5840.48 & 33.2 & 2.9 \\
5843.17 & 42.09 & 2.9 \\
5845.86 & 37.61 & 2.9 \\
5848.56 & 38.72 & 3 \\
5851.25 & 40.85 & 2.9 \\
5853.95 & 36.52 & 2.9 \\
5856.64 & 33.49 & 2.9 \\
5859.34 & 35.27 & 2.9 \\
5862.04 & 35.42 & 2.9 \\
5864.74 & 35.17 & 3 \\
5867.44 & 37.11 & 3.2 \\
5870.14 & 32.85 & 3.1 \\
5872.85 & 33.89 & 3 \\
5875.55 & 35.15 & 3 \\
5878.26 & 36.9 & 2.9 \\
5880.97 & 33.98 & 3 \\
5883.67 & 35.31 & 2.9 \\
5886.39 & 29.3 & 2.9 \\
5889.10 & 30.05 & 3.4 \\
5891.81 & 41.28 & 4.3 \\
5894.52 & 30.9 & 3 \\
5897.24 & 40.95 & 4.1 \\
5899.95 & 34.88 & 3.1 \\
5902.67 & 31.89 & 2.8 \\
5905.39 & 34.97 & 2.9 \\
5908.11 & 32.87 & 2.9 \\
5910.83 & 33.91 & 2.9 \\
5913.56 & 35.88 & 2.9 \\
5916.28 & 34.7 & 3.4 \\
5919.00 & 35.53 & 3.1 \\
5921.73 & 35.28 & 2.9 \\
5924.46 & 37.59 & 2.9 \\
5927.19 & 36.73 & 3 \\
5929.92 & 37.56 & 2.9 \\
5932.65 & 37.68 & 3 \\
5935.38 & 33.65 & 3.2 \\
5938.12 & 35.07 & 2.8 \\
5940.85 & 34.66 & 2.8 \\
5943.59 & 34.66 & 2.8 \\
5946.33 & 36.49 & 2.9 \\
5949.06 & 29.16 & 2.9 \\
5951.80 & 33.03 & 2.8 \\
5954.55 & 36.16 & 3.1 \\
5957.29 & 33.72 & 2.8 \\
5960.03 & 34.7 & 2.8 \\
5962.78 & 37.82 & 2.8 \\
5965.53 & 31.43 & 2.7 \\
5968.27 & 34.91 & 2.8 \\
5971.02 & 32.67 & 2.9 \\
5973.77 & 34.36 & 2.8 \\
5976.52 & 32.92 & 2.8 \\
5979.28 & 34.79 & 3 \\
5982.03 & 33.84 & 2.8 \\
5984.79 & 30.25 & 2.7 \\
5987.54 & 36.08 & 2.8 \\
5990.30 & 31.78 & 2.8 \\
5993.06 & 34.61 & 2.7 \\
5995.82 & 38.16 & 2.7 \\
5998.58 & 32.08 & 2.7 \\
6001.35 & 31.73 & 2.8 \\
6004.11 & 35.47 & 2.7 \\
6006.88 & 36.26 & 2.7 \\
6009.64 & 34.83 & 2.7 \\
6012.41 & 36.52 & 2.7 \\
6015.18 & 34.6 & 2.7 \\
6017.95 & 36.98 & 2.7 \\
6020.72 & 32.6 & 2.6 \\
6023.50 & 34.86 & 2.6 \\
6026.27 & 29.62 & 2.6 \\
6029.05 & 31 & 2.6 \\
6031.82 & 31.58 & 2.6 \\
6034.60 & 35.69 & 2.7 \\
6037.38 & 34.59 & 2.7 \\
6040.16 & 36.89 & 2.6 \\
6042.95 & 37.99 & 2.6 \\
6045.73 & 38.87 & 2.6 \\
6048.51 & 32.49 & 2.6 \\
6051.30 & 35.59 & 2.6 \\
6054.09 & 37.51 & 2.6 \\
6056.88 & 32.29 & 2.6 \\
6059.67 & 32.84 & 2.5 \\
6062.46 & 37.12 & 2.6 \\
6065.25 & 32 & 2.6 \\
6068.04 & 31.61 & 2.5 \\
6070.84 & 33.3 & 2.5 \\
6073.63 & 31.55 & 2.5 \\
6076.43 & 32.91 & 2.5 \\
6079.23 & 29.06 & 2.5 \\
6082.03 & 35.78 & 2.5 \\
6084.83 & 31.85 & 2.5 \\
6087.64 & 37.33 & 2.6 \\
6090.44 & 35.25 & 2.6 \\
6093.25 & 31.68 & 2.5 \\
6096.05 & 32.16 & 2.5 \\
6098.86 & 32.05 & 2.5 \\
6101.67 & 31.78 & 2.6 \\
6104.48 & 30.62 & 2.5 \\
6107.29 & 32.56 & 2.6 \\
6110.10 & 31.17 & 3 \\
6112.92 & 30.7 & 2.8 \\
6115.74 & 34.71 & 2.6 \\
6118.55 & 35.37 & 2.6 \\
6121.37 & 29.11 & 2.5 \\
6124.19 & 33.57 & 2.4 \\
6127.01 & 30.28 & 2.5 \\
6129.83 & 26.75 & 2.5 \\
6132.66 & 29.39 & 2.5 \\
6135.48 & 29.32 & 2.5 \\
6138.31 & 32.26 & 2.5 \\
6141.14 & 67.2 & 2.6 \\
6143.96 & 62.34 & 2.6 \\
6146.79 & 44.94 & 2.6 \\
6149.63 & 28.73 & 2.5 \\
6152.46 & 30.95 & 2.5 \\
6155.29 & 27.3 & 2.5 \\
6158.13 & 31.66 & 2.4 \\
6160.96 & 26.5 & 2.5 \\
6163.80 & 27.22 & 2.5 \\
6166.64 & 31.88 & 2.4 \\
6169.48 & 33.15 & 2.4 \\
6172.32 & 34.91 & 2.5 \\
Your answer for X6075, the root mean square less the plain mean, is -4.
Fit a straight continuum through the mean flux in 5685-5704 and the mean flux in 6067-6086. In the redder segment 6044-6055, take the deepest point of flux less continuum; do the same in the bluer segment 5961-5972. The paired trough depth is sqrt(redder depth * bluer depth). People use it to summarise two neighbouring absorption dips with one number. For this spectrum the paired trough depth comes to 0.4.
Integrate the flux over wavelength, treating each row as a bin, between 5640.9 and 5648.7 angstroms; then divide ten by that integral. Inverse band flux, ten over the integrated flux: 0.0387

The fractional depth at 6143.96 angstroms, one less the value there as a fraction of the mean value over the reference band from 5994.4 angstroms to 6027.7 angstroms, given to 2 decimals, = -0.81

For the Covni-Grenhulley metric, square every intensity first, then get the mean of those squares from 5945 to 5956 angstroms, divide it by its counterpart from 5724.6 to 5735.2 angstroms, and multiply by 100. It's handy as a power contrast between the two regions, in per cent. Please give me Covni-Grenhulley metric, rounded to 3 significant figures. 103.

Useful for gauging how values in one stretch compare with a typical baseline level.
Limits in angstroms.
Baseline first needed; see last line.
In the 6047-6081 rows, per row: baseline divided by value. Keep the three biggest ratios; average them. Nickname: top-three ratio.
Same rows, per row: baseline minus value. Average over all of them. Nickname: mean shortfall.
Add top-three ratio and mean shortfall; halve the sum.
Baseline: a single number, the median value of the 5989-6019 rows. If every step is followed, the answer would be 1.4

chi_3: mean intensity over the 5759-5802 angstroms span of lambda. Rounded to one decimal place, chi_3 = 35.4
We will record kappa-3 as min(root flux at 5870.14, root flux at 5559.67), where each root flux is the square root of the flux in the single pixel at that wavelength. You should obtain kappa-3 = 5.40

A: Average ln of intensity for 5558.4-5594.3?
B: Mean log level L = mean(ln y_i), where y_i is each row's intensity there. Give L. 3.33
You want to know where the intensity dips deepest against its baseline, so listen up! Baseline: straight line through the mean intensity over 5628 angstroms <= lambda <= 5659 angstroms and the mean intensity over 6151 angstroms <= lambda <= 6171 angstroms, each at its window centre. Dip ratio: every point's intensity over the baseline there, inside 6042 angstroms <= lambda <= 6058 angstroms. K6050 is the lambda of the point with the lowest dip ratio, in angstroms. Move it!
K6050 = 6056.88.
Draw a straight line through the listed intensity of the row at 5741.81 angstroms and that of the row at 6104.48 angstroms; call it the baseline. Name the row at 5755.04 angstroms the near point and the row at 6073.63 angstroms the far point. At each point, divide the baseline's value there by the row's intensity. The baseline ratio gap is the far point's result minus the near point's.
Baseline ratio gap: -0.27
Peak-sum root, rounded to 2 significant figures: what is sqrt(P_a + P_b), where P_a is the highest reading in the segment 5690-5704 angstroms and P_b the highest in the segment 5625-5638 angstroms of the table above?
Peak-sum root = 8.9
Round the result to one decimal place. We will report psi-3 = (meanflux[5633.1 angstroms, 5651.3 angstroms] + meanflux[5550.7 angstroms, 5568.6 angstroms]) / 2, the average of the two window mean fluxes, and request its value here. 31.6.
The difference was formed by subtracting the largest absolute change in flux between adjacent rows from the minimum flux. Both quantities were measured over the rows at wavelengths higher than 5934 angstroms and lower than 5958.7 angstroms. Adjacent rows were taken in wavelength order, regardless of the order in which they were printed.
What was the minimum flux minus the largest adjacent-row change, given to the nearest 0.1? 21.8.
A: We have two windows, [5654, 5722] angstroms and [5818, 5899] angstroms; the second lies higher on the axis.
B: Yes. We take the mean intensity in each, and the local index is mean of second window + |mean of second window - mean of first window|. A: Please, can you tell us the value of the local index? 37.4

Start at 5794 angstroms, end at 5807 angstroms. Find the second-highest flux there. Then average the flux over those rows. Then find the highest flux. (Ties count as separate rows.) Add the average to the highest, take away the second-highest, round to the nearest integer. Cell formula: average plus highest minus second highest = 43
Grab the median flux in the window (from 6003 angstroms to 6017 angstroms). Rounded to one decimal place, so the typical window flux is 35.5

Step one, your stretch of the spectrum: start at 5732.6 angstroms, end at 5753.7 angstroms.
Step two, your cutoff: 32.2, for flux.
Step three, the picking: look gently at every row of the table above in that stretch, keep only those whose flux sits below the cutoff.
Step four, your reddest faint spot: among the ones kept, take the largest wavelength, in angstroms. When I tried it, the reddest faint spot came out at 5749.75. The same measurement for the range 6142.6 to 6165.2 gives 6163.80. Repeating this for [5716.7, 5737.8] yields 5731.24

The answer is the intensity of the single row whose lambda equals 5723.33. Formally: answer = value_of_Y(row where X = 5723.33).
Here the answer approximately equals 35.01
